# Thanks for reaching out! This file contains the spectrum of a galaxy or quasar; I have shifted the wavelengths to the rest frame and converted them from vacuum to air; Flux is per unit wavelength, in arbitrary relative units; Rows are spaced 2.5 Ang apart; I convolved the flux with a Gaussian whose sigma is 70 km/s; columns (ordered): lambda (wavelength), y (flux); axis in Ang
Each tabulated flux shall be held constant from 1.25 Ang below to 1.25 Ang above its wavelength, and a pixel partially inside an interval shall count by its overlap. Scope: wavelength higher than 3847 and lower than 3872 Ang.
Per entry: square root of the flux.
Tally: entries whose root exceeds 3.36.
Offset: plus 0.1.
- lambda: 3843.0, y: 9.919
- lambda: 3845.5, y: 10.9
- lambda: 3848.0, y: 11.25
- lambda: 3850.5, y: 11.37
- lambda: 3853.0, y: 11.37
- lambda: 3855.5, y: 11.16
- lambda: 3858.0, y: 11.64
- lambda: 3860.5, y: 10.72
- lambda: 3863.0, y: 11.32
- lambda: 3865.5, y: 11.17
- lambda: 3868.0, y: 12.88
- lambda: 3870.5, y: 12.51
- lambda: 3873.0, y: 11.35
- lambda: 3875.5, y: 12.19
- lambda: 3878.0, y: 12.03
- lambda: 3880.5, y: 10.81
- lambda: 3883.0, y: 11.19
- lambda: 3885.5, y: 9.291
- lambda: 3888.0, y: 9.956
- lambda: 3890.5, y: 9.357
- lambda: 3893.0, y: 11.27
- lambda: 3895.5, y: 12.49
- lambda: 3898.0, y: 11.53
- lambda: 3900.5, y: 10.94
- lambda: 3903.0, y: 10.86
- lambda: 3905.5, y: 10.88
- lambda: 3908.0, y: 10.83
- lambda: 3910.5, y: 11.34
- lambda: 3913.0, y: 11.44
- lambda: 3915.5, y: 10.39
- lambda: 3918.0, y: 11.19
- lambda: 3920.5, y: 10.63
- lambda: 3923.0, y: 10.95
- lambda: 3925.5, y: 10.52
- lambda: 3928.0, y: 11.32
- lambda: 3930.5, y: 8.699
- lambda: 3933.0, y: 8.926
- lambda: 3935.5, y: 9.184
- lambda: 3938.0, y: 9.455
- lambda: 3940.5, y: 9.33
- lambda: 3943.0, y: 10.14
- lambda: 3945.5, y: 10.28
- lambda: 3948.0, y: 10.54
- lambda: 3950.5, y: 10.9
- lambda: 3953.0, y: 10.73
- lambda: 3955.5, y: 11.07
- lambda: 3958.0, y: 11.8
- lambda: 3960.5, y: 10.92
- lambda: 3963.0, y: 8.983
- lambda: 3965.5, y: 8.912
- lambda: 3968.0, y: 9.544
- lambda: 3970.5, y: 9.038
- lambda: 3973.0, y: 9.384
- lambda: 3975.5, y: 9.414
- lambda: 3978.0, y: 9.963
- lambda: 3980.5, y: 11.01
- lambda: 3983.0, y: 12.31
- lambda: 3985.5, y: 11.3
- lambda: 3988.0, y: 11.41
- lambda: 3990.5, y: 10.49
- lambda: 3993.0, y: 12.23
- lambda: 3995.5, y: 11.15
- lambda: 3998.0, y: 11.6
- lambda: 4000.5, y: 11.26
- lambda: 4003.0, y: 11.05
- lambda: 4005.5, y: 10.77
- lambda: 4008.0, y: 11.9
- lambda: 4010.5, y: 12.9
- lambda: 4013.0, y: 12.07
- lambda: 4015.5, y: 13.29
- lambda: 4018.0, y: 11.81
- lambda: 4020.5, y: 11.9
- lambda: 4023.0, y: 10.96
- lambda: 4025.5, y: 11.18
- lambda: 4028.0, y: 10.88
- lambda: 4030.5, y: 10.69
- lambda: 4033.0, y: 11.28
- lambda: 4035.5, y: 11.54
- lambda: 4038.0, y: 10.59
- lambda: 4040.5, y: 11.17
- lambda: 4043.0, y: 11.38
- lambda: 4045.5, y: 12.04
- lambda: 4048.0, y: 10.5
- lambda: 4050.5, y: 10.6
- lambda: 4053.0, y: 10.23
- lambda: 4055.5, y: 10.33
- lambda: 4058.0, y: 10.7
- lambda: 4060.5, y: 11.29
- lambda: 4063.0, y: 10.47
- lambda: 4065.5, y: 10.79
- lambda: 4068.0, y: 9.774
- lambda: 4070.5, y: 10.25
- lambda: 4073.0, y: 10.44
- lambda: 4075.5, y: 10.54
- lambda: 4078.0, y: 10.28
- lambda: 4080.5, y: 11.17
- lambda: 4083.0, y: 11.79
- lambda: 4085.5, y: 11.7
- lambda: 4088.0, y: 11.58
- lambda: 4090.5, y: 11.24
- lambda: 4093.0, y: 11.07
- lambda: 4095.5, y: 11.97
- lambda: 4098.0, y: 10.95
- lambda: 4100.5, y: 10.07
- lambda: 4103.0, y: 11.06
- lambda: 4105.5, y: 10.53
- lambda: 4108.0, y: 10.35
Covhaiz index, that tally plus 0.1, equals 6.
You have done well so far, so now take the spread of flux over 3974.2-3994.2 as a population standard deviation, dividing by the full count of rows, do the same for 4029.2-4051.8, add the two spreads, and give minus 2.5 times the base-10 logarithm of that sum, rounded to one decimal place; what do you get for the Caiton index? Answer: -0.4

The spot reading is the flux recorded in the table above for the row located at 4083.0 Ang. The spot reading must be 11.79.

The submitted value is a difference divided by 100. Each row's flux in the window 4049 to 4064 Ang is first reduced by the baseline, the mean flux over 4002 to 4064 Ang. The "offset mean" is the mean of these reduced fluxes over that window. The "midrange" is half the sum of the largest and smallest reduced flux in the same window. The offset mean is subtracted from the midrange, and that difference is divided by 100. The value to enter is 0.0016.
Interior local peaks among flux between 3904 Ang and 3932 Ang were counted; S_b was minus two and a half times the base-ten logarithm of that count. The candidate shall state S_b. -1.51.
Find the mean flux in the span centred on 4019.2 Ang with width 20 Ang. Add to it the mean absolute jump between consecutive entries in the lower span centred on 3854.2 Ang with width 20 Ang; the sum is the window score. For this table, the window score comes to 12.3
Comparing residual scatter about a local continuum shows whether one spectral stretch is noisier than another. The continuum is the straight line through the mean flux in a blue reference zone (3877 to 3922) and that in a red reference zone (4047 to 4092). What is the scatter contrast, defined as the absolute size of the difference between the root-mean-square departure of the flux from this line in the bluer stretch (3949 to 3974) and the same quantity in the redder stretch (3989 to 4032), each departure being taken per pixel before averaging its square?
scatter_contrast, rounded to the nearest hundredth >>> 0.19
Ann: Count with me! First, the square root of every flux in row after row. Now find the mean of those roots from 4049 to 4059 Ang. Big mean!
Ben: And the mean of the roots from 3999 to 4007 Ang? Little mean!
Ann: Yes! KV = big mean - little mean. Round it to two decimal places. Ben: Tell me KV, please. -0.09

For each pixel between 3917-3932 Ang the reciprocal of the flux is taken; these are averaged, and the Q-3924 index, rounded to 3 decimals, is 0.096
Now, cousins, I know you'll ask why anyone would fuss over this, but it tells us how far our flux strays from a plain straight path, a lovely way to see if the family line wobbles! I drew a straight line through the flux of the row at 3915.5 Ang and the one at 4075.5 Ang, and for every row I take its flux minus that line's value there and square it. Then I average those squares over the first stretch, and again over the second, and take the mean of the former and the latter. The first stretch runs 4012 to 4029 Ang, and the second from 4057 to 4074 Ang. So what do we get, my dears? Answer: 1.2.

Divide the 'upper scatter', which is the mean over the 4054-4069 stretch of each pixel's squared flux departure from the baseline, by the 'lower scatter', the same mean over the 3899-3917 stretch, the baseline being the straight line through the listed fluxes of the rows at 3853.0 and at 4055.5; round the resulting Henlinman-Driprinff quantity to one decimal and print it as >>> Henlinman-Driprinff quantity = 2.2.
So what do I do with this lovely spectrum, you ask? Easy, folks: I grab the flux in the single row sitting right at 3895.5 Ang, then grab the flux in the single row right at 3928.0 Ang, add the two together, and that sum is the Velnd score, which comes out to 23.8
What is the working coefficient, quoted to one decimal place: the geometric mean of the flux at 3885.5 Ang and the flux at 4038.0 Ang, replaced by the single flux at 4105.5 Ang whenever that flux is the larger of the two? 10.5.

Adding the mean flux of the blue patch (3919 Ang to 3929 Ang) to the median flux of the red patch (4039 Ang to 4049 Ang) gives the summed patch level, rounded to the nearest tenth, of 22.1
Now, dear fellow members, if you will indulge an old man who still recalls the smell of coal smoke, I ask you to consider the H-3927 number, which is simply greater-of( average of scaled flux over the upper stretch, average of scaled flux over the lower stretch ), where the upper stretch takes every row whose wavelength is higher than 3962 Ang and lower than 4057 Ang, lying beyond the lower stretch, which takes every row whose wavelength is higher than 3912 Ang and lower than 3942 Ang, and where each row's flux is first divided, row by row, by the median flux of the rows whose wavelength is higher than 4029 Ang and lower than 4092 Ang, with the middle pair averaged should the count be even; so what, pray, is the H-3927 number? 1.03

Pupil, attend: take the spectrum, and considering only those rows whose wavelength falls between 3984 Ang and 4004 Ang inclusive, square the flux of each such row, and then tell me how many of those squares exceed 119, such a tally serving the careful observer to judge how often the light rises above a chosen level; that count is 7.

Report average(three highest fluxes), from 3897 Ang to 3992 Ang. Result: 11.9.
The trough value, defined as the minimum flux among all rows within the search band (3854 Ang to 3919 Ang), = 9.291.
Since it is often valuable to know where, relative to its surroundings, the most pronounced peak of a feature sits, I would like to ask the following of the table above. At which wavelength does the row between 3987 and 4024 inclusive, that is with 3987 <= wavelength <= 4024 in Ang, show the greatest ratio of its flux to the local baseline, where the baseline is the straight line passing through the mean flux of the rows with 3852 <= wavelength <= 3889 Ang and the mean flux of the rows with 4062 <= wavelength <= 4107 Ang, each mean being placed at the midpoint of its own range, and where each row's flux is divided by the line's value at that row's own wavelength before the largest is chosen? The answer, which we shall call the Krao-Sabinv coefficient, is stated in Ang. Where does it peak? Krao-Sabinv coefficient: 4015.5 Ang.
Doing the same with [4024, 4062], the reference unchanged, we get 4045.5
